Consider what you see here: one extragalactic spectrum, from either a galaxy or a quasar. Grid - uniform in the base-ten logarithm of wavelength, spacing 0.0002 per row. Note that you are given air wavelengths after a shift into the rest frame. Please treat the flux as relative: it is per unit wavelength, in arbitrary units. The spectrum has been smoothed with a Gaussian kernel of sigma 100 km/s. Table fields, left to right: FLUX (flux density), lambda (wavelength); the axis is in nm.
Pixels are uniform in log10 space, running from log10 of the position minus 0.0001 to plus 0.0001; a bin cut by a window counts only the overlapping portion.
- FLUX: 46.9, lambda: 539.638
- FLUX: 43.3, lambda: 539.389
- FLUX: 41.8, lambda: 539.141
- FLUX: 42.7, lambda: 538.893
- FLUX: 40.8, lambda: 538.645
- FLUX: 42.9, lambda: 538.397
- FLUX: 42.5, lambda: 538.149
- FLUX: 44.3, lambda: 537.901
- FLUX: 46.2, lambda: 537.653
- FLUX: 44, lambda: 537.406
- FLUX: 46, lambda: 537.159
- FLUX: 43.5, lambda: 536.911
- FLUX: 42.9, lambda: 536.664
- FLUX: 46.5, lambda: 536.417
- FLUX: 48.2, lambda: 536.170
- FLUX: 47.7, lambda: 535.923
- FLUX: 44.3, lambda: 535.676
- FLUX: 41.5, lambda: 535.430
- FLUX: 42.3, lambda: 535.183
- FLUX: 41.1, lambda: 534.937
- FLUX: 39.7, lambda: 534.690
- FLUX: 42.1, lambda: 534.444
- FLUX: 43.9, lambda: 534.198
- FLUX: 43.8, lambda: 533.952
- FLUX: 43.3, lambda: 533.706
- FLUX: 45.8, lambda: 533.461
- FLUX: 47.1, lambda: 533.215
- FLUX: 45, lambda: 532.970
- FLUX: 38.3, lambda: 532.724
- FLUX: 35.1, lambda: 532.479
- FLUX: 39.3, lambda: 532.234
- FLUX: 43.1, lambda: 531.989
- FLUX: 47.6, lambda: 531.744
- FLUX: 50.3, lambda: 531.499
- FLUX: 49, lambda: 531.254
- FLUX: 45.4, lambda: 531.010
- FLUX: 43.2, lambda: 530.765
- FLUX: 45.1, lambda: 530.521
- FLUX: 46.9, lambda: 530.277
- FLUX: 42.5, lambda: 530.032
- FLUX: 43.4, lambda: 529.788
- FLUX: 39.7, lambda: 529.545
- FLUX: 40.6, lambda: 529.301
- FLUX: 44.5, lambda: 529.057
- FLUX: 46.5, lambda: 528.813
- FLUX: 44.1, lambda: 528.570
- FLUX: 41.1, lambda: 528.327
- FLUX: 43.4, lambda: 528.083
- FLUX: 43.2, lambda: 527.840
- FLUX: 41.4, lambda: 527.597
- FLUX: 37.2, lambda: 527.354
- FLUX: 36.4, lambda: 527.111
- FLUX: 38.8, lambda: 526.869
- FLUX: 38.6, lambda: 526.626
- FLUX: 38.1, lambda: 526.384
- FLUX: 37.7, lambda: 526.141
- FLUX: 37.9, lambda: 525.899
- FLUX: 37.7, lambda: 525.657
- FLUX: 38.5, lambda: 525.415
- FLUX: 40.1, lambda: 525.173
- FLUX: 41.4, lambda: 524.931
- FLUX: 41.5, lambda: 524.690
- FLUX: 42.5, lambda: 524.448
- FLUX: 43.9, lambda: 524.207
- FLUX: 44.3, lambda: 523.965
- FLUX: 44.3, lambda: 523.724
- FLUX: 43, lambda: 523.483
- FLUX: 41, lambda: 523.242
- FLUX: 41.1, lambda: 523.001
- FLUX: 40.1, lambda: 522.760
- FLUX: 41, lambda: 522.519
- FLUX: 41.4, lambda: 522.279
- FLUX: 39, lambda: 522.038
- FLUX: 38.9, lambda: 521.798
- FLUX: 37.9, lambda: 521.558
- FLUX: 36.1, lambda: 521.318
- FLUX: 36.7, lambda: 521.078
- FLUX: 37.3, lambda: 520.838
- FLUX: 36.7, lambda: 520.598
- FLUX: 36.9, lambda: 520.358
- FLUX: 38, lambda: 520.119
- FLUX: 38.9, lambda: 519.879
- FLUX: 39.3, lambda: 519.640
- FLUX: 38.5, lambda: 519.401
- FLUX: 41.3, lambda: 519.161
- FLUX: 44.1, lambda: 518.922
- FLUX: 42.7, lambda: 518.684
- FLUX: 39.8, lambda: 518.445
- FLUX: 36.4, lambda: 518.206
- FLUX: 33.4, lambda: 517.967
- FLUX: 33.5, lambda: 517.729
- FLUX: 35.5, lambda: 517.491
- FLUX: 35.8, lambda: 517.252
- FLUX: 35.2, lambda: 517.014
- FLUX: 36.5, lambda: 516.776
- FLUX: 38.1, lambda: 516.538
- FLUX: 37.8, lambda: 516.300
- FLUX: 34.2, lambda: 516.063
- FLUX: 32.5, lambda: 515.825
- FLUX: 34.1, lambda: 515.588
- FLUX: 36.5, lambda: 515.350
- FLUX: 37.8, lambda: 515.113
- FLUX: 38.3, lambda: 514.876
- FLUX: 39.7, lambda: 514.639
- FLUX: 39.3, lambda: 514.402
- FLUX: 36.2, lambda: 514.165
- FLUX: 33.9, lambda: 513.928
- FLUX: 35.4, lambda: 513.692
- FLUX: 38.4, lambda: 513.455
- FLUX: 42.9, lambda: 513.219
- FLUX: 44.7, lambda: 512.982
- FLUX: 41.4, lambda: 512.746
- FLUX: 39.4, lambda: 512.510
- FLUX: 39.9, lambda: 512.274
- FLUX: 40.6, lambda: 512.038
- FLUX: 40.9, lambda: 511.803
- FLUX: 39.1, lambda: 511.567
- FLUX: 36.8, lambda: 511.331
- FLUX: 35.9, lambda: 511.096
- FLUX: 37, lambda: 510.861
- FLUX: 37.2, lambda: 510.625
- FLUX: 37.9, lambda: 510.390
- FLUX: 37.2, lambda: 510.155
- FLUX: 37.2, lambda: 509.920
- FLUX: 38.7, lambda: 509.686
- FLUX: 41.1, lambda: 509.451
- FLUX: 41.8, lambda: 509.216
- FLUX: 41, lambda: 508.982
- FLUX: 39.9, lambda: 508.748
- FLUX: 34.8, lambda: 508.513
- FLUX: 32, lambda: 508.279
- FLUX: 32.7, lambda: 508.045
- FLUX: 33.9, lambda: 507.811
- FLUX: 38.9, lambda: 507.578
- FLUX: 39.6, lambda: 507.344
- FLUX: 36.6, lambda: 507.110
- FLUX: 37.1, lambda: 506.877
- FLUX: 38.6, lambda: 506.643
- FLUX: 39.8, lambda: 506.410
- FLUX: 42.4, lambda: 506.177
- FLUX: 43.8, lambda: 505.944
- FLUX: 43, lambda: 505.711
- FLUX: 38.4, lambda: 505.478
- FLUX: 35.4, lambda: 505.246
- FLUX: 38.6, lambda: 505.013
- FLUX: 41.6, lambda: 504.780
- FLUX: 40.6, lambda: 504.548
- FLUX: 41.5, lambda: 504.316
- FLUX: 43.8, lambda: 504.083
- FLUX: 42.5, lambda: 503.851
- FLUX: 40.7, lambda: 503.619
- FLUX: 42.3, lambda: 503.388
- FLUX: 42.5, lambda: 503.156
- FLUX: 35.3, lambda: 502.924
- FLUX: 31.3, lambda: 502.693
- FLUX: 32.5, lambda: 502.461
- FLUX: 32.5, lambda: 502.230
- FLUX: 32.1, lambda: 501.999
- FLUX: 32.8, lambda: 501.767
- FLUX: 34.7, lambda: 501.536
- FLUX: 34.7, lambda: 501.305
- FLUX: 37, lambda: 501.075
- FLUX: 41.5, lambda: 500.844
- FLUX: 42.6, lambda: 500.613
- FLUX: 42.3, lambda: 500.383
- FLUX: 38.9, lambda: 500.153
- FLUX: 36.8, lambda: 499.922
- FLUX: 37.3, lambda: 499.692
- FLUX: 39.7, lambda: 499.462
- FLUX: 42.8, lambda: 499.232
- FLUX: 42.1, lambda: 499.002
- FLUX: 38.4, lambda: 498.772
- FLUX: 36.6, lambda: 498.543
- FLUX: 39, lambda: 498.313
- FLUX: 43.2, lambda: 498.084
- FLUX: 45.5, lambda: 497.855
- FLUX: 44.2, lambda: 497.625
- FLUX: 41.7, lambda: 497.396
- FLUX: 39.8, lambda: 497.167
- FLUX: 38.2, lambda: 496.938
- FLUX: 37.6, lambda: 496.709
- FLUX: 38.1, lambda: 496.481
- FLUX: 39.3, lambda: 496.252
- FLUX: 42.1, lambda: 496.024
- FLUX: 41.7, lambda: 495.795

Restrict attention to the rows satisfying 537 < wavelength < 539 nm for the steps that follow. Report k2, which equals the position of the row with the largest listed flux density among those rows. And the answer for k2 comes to 537.653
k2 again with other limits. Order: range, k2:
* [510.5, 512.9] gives 512.746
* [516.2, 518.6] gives 518.445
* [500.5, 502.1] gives 500.613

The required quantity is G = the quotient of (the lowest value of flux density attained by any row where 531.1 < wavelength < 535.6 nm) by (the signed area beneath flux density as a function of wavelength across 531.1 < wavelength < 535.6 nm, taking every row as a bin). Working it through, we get 0.18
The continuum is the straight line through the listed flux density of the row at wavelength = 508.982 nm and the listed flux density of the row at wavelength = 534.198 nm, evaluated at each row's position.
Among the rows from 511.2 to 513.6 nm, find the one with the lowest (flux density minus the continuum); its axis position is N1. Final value 511.331 nm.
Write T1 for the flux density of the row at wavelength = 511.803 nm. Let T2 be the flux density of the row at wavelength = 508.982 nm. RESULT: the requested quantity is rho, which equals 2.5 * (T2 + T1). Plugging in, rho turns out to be 205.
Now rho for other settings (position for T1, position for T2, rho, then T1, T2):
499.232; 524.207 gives 217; 42.8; 43.9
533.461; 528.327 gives 217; 45.8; 41.1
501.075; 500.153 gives 190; 37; 38.9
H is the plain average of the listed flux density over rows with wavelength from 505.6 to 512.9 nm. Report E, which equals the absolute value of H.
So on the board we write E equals 38.6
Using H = 38.6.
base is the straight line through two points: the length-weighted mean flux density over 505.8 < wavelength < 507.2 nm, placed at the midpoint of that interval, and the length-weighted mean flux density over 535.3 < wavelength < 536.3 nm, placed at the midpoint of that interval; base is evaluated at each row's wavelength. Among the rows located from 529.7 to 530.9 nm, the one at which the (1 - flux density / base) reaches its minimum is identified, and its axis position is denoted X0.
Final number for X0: 530.277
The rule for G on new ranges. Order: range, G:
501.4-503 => 0.59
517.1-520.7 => 0.24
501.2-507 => 0.14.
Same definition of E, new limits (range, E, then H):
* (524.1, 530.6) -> 41.2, 41.2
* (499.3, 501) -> 39.9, 39.9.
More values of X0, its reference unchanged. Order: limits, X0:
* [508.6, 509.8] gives 509.216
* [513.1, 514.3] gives 513.219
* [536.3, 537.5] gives 536.417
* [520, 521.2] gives 520.119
